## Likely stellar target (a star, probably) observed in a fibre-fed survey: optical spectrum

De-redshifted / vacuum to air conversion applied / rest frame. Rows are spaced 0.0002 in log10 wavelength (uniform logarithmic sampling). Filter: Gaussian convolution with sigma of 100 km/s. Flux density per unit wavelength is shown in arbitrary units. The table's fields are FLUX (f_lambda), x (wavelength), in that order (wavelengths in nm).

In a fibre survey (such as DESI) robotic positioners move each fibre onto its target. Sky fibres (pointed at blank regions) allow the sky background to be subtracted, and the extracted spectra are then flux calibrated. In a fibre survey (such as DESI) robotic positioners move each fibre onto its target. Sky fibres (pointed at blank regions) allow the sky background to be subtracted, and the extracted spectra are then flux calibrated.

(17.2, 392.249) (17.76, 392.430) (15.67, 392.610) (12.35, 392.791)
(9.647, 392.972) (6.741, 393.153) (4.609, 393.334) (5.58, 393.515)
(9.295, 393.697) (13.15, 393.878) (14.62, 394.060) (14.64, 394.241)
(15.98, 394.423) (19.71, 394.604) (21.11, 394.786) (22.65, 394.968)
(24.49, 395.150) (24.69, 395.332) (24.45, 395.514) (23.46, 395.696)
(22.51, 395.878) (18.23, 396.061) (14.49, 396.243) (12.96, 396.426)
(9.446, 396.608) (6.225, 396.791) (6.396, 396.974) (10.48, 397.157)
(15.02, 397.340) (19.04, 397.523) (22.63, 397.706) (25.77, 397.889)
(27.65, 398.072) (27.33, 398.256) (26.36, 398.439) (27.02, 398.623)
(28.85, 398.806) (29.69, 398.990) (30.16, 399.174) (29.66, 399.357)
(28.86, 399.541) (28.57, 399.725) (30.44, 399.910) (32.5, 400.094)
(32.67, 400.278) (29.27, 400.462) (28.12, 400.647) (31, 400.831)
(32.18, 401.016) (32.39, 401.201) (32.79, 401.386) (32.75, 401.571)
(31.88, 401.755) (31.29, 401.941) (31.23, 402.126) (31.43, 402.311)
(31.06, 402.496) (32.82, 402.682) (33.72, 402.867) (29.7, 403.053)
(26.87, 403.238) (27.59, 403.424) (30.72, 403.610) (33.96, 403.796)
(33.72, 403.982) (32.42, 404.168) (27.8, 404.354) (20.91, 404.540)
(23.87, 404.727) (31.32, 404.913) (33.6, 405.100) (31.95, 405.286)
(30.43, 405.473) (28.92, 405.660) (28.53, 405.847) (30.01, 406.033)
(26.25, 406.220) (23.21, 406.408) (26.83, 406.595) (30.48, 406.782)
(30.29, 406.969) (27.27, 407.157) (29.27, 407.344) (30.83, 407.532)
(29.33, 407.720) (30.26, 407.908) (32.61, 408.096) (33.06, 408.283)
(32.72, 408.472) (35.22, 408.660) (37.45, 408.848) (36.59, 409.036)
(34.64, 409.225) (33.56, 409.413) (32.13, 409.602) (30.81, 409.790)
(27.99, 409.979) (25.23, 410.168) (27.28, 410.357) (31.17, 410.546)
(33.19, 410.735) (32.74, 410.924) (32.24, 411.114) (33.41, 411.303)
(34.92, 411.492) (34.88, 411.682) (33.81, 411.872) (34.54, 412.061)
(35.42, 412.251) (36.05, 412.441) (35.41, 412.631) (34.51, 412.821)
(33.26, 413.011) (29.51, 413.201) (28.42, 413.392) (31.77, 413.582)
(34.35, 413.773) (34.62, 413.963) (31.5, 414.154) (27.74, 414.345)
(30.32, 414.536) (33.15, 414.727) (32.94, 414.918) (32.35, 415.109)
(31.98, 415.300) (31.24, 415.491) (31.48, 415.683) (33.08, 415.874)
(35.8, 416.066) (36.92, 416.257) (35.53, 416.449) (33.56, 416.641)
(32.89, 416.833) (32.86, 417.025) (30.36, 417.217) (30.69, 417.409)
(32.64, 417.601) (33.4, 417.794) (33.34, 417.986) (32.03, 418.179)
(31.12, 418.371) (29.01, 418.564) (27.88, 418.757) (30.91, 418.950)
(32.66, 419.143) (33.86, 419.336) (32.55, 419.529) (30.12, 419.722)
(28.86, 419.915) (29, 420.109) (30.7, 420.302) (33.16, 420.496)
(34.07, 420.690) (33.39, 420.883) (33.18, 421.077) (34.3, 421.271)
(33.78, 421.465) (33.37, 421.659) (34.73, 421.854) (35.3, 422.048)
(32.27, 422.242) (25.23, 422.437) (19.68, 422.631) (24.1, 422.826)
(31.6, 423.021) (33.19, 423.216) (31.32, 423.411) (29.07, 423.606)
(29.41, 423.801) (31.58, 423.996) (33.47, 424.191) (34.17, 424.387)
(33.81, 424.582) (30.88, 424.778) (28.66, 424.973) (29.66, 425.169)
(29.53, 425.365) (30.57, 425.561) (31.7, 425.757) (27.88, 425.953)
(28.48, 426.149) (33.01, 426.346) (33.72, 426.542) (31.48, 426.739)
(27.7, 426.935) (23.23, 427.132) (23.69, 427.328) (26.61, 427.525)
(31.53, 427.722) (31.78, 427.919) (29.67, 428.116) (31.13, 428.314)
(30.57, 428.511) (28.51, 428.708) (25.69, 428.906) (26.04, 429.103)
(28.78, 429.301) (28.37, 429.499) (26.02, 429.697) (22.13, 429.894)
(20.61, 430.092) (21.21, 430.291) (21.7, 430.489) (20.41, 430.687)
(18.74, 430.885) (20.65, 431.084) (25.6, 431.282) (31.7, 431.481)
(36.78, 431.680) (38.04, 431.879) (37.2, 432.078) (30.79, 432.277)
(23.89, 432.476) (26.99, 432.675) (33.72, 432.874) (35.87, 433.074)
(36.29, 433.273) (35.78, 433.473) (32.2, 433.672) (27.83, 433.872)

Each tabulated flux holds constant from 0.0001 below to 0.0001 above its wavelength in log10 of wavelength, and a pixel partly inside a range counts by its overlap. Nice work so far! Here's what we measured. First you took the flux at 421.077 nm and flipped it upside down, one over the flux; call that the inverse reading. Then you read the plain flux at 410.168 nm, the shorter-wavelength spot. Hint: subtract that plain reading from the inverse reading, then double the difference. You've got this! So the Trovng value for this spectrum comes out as -50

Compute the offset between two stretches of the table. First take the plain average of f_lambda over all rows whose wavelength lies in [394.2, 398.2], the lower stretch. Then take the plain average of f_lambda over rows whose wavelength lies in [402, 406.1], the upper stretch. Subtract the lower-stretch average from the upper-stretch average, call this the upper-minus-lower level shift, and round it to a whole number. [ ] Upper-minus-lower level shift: 12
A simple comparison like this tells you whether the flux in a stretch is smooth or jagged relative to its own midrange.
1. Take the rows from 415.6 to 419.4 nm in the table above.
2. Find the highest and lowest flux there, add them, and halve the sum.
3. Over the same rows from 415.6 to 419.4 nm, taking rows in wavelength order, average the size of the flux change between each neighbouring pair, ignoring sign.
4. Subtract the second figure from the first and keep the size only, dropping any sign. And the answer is 31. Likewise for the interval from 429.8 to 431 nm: 19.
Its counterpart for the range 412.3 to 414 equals 31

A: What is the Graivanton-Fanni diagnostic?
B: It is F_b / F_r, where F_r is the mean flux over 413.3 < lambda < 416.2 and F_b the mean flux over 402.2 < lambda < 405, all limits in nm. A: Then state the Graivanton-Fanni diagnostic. 0.93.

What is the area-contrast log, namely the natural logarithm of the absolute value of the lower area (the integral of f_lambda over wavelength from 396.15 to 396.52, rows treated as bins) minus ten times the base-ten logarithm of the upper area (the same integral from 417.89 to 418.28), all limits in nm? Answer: 1.8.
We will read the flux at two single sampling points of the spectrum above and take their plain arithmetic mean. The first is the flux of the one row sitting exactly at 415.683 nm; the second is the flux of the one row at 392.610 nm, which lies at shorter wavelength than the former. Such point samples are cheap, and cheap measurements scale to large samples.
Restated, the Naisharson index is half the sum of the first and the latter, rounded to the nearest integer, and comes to 24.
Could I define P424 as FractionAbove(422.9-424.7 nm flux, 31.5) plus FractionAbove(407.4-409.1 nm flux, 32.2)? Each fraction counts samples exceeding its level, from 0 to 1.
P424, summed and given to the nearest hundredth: 1.33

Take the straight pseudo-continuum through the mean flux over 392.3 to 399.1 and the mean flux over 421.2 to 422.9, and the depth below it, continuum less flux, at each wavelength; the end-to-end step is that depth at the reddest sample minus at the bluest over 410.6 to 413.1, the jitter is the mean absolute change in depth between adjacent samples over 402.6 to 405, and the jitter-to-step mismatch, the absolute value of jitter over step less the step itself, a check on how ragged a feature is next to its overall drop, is 2.1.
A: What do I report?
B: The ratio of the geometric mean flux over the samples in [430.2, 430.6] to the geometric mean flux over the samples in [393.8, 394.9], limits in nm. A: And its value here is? 1.3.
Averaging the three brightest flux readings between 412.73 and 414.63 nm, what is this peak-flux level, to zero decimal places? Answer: 34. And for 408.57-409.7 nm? 36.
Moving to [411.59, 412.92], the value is 36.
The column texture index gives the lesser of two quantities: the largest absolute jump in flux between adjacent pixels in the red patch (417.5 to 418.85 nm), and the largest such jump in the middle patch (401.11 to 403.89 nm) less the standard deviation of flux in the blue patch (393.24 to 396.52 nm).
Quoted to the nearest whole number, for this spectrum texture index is -2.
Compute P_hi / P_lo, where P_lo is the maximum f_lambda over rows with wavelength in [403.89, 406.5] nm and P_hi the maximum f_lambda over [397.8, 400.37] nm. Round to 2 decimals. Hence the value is 0.97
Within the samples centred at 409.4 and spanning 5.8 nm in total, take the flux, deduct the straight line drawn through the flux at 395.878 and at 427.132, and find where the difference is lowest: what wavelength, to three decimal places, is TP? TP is 410.168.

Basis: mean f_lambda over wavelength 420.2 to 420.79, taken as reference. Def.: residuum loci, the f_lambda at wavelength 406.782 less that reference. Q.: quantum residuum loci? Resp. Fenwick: -2.2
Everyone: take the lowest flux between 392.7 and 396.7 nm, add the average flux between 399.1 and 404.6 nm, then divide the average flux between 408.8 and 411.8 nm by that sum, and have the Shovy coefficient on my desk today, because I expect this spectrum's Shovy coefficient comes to 0.92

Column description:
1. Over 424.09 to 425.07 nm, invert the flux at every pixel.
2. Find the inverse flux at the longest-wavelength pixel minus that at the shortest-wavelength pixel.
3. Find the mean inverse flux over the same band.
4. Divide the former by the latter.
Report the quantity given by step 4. 0.16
